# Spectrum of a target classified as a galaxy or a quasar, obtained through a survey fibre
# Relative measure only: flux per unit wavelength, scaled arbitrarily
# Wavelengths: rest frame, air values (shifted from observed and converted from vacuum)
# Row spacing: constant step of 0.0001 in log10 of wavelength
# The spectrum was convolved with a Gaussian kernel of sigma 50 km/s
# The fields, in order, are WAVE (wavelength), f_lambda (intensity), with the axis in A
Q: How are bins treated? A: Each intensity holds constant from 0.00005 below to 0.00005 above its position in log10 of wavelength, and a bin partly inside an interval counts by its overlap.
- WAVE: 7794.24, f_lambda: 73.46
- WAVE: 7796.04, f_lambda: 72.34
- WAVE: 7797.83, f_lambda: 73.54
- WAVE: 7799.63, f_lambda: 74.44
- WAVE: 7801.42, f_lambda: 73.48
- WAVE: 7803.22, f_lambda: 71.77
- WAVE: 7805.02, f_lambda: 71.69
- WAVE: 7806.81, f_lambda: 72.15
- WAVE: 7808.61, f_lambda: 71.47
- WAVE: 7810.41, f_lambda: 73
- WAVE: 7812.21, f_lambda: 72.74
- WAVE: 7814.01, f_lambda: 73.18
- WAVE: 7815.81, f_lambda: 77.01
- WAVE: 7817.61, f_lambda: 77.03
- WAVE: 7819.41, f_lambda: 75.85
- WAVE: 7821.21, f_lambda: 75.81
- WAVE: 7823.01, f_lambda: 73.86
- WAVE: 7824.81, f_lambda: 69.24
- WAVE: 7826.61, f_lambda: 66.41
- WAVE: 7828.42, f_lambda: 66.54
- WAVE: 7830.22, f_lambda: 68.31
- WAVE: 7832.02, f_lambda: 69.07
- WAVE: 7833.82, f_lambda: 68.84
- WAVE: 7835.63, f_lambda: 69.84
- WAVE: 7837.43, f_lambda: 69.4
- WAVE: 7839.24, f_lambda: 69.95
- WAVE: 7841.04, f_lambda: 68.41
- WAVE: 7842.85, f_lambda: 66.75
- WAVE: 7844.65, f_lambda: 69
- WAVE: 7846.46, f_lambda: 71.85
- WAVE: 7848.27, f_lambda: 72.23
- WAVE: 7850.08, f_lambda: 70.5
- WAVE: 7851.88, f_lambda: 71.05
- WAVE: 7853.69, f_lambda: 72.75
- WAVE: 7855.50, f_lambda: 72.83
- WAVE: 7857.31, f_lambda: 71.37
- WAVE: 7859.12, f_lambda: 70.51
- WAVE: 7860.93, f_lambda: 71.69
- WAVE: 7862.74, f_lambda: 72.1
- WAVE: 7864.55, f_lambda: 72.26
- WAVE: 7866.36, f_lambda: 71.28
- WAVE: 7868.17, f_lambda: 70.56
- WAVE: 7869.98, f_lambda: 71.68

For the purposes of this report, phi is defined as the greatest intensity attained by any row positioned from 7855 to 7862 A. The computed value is 72.83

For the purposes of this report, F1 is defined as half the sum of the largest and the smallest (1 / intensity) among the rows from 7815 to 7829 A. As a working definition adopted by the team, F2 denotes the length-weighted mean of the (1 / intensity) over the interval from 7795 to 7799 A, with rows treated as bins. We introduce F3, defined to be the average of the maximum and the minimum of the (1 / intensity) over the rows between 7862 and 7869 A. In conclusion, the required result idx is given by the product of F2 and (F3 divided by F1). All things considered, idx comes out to 0.0137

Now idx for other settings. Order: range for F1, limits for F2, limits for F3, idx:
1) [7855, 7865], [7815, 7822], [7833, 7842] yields 0.0136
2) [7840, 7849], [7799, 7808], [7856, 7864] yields 0.0134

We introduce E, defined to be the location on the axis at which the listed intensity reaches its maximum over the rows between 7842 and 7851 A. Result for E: 7848.27 A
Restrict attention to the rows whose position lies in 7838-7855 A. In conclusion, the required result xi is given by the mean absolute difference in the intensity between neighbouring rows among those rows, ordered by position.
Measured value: 1.58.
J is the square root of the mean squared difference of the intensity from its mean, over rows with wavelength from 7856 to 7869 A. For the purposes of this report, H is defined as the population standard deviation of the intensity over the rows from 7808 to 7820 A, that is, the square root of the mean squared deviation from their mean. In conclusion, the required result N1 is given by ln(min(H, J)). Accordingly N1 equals -0.45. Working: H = 2.1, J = 0.6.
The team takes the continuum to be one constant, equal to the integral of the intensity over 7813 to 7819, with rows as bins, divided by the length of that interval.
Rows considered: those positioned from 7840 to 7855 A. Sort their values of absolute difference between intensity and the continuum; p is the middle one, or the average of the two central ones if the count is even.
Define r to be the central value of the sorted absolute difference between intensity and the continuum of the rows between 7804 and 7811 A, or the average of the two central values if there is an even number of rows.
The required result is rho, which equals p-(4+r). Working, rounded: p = 4.9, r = 3.8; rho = -3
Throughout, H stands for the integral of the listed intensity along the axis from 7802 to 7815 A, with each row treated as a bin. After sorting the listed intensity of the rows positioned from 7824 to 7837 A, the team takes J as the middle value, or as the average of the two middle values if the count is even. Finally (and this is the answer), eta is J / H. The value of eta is 0.073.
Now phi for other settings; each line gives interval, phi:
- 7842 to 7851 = 72.23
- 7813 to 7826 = 77.03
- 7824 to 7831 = 69.24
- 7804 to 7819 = 77.03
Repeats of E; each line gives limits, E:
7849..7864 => 7855.50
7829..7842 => 7839.24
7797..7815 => 7799.63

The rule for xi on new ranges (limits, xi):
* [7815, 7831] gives 1.57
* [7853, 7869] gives 0.73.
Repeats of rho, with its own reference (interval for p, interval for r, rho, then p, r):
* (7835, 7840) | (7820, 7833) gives -5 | 5.8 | 6.6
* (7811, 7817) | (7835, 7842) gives -8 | 2.5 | 6.1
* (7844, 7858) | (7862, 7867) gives -4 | 4.1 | 3.6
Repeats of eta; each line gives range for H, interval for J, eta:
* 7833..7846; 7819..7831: 0.077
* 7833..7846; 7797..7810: 0.080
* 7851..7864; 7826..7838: 0.074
